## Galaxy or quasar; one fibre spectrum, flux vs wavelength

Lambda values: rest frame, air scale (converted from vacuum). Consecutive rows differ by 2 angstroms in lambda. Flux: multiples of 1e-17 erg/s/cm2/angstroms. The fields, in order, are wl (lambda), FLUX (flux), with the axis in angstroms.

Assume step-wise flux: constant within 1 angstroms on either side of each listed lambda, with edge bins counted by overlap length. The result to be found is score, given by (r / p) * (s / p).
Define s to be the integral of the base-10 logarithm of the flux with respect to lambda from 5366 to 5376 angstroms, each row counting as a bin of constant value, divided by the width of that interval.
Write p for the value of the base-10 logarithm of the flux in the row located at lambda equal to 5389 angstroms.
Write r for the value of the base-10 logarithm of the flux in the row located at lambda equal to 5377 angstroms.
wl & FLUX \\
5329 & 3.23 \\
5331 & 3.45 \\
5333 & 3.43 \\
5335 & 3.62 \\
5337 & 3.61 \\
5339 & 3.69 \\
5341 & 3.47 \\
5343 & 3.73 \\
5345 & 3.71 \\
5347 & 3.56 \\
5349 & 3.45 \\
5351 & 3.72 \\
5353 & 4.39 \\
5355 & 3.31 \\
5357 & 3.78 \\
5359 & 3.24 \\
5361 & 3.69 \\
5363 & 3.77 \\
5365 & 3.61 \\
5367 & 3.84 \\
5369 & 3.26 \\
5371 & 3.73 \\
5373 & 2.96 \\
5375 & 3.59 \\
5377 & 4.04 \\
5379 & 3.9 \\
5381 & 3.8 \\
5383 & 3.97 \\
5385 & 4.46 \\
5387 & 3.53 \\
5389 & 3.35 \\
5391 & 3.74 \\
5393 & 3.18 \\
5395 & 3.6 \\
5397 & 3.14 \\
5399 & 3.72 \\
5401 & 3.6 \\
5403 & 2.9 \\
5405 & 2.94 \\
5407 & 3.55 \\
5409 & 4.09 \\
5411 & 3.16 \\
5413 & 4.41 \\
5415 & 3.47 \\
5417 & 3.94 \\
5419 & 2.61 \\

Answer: 1.19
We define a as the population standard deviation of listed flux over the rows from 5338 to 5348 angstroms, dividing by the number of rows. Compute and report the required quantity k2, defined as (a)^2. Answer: 0.01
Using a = 0.10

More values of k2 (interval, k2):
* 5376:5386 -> 0.05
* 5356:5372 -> 0.05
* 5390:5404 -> 0.09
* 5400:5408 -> 0.11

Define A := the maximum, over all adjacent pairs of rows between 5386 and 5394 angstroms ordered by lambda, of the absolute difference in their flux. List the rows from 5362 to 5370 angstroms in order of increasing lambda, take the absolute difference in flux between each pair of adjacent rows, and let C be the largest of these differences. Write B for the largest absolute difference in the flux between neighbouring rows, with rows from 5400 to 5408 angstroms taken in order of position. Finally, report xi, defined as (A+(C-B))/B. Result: 1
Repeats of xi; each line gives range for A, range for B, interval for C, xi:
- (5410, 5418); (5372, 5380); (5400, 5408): 2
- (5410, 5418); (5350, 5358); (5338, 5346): 0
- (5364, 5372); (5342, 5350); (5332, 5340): 4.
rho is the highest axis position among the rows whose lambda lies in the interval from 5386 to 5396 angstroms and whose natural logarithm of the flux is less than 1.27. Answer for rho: 5393 angstroms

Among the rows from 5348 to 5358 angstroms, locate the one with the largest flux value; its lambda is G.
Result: 5353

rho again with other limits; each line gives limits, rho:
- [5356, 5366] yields 5359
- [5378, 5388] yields 5387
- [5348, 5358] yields 5355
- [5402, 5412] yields 5411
